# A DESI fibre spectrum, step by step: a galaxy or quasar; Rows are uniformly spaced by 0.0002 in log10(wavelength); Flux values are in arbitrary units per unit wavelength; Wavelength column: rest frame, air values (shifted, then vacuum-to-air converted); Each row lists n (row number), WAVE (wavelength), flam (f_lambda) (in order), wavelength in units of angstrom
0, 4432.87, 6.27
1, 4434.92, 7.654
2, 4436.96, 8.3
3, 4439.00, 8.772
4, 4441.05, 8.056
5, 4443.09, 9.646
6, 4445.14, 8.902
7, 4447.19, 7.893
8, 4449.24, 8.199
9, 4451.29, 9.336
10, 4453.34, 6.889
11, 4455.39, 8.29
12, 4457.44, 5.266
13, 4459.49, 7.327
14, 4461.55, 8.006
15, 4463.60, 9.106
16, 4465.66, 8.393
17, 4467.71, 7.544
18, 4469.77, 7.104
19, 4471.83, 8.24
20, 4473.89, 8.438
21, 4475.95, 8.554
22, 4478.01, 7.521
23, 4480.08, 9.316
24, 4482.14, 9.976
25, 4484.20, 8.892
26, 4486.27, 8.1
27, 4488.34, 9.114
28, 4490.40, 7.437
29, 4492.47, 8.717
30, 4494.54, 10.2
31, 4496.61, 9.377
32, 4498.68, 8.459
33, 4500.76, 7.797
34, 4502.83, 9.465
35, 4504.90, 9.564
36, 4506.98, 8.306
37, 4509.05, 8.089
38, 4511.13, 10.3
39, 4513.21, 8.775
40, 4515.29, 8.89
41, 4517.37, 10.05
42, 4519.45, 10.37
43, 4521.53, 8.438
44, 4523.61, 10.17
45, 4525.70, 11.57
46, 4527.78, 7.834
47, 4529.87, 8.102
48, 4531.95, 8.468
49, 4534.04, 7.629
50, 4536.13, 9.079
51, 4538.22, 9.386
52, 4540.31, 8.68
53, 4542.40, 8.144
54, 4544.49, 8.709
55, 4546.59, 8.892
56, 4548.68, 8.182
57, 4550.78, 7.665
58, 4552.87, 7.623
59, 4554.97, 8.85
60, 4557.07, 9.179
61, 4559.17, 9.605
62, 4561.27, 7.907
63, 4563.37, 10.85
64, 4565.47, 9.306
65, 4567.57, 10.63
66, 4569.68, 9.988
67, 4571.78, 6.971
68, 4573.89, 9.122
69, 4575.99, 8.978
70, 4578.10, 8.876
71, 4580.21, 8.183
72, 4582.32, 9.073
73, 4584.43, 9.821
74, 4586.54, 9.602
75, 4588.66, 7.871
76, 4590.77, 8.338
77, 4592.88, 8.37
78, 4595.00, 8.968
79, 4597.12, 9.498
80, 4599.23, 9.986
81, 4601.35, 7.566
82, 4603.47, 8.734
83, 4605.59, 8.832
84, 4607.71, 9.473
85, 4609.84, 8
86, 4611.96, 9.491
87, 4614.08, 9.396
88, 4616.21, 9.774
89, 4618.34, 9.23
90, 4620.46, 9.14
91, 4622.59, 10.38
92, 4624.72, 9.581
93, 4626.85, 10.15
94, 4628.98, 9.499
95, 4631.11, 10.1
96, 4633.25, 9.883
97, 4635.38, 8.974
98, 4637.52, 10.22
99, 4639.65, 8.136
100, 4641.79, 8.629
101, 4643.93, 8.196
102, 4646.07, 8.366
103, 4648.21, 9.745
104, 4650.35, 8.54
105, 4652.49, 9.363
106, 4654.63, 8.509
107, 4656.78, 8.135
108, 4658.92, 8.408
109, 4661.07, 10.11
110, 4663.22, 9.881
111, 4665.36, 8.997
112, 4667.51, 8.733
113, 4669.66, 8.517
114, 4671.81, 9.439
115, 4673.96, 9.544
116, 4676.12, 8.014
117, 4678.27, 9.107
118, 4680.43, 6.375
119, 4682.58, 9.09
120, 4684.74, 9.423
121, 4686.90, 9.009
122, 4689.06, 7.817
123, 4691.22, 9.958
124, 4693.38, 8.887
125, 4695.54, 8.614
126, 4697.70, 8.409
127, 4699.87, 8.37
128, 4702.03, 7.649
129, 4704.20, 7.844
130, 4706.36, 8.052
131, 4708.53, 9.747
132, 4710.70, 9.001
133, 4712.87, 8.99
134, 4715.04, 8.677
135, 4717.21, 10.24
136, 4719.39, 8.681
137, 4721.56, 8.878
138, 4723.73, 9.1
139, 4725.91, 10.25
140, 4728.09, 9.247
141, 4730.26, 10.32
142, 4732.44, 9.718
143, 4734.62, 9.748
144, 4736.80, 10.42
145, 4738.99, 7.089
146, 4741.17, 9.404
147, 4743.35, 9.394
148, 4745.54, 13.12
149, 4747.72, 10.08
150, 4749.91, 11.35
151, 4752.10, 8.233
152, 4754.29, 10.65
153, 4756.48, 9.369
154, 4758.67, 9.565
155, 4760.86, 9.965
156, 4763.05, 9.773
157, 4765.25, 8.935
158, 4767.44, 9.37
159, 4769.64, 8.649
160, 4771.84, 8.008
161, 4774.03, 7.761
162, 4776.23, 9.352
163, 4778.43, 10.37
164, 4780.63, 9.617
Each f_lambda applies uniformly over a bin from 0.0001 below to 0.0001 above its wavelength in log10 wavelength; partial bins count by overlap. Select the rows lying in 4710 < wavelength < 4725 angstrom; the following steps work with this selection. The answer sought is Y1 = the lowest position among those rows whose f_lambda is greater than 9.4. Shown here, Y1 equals 4717.21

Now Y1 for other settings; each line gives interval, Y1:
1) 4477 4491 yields 4482.14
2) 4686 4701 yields 4691.22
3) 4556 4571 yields 4559.17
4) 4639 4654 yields 4648.21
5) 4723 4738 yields 4725.91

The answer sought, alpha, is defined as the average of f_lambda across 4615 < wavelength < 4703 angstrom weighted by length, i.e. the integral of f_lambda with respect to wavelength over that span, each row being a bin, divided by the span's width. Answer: 9.00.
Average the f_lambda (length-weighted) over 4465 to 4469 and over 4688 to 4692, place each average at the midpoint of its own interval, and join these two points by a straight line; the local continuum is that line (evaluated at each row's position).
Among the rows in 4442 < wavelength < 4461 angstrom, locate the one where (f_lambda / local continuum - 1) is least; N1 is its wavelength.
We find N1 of 4457.44 angstrom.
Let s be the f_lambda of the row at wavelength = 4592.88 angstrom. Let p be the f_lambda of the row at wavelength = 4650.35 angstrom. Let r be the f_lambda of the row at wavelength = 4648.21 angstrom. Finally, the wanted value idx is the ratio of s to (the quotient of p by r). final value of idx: 9.6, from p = 8.54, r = 9.745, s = 8.37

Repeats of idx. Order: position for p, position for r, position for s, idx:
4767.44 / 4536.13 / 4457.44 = 5.1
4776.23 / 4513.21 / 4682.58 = 8.5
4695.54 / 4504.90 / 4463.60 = 10.1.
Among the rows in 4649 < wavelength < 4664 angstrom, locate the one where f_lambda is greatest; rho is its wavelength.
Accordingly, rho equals 4661.07 angstrom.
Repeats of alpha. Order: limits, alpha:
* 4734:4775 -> 9.52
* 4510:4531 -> 9.44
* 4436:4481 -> 8.14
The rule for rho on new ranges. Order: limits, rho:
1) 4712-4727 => 4725.91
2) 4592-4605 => 4599.23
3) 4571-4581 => 4573.89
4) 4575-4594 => 4584.43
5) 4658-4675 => 4661.07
